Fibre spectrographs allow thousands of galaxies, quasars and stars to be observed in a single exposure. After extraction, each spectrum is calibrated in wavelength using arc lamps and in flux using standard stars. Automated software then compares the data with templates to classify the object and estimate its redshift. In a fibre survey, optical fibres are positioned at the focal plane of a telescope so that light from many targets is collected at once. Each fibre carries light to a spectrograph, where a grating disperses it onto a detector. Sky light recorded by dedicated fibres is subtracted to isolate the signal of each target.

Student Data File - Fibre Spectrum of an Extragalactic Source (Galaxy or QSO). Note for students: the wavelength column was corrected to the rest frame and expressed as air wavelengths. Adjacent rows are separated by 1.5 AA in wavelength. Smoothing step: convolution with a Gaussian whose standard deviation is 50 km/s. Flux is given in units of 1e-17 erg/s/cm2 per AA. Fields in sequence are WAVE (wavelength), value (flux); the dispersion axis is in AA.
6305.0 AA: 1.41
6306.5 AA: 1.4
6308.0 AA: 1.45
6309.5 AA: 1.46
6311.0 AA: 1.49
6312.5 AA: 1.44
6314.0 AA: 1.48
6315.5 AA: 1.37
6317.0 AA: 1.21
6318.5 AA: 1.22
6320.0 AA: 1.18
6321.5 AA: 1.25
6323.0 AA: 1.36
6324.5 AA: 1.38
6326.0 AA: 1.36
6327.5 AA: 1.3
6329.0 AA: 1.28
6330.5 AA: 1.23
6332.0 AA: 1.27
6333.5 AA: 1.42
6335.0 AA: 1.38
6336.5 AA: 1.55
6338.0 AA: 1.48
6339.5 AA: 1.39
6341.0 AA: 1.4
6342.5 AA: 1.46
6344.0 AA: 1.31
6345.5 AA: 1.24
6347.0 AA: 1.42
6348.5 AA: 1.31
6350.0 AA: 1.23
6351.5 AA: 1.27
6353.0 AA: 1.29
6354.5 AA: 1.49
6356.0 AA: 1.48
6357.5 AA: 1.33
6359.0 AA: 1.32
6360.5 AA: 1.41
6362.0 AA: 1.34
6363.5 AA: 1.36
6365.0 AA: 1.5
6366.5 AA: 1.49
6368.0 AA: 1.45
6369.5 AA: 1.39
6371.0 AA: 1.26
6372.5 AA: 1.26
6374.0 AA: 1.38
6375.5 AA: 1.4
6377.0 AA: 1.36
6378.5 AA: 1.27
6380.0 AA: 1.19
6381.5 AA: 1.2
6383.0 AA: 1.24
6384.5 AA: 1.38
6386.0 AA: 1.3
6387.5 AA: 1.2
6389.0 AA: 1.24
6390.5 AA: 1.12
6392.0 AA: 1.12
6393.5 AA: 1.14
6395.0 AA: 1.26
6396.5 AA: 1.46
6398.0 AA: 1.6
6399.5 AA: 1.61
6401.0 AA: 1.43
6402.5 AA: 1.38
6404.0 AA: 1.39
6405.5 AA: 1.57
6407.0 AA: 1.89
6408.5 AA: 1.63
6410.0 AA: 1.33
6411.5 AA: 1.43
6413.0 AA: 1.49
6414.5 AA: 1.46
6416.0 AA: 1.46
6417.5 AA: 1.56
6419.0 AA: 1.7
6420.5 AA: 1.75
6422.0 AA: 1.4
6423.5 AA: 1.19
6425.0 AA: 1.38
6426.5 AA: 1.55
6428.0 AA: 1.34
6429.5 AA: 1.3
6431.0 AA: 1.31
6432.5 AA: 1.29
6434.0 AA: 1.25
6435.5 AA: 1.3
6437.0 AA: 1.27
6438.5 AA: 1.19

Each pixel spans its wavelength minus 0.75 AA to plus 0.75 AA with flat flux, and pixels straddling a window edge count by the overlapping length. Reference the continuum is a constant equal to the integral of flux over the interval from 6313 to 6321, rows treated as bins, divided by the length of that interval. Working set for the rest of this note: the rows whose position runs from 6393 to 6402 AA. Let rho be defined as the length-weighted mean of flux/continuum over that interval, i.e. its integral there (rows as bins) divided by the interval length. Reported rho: 1.10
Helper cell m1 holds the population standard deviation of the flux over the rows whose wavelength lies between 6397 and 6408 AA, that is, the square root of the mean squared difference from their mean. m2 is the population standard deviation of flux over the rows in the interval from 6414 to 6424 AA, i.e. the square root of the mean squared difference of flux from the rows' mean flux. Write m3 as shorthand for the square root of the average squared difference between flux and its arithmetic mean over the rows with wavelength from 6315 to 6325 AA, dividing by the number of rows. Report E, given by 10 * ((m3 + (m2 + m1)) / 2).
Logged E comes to 2.1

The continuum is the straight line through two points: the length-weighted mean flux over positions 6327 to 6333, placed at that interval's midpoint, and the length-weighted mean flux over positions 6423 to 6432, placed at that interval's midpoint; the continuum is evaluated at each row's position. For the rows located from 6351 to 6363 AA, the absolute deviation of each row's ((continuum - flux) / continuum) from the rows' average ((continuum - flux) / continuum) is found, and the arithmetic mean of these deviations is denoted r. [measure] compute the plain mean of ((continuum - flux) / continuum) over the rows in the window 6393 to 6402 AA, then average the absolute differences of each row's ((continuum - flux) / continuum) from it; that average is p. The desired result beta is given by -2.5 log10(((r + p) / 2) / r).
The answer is -0.4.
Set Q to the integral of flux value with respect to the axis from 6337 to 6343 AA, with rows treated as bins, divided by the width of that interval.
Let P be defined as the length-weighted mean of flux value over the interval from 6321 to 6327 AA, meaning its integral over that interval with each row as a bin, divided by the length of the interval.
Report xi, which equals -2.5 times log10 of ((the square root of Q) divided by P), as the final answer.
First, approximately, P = 1.34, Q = 1.44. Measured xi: 0.12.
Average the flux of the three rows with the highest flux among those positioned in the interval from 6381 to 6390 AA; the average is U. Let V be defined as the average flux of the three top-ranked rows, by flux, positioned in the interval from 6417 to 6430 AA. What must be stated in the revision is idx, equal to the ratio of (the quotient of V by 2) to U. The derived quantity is 0.64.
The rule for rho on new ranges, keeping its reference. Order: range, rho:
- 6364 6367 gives 1.15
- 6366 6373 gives 1.06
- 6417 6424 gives 1.18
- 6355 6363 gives 1.06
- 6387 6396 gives 0.92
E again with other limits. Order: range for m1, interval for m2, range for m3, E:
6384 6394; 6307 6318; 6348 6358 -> 1.4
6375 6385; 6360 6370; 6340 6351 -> 1.1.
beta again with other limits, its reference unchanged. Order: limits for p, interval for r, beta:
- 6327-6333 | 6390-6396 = 0.4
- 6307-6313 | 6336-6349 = 0.6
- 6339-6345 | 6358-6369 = 0.2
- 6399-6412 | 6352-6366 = -0.4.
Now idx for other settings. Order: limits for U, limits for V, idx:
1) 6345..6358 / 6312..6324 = 0.49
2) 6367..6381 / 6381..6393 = 0.46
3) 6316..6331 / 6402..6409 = 0.62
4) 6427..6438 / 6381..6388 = 0.50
